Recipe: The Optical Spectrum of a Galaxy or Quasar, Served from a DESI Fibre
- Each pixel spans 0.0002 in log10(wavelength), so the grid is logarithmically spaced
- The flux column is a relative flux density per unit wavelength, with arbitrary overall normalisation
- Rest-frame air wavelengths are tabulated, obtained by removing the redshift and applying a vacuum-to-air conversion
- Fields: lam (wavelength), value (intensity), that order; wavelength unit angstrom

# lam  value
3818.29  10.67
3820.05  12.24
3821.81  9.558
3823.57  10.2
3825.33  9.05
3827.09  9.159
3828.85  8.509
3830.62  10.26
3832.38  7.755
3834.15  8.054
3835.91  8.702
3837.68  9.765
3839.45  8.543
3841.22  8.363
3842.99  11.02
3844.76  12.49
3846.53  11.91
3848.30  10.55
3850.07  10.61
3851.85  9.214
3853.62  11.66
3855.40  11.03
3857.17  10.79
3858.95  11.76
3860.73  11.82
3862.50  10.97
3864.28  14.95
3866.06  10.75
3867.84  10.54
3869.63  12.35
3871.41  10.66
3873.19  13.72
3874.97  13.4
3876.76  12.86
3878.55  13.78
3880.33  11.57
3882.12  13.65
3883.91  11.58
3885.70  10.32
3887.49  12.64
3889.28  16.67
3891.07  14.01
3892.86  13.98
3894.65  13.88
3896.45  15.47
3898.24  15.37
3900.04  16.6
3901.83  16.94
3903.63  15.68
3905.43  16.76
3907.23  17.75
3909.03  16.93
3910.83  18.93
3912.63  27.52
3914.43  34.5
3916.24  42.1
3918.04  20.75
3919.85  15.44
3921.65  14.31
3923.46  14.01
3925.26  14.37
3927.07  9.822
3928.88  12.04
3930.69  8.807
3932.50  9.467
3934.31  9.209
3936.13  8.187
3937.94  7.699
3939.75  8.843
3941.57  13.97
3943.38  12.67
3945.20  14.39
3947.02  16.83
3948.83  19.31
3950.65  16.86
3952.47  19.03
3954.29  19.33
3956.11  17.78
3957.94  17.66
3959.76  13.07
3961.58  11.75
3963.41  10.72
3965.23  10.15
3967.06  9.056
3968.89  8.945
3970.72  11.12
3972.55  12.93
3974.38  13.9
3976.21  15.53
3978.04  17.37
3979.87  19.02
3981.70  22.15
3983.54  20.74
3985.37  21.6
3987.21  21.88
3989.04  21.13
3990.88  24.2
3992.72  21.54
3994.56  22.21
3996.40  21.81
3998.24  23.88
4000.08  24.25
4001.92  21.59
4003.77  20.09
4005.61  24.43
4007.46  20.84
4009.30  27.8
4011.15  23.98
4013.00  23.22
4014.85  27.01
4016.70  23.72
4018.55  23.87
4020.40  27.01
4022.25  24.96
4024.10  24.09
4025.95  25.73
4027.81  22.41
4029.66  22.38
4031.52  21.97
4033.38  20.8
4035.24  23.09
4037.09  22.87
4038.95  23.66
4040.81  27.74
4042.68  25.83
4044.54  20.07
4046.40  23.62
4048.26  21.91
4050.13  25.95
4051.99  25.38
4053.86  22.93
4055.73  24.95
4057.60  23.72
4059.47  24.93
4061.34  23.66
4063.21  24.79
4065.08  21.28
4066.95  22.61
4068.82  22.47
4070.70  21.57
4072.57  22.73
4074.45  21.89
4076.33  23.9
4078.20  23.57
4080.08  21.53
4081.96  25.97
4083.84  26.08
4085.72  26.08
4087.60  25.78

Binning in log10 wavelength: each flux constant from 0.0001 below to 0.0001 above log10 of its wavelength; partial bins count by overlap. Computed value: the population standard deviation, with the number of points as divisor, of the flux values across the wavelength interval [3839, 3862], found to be 1.3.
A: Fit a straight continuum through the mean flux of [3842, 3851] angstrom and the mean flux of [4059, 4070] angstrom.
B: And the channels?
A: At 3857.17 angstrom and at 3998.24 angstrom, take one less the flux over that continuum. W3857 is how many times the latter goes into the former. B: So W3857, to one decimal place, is -0.4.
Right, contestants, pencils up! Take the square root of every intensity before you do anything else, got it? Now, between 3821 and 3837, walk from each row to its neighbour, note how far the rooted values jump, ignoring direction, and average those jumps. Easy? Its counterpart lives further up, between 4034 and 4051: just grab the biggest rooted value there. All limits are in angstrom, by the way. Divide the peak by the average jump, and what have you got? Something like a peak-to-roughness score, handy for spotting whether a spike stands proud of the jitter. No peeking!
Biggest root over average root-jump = 33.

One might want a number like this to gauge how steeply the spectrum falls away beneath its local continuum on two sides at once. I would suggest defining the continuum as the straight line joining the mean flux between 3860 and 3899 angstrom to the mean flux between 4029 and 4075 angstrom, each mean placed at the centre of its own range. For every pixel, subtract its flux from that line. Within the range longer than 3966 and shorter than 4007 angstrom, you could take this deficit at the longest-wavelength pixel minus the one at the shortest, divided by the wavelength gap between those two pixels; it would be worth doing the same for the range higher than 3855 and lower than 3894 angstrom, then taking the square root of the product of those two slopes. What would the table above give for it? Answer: 0.08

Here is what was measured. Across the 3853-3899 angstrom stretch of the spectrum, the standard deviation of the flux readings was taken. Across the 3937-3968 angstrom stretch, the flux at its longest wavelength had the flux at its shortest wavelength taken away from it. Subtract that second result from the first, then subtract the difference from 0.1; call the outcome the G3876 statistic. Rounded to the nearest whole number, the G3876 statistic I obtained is 0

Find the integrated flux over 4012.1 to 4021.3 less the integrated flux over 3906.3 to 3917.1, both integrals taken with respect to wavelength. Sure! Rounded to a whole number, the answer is -53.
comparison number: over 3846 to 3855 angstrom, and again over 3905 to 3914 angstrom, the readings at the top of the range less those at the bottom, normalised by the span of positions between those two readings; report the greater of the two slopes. 1.5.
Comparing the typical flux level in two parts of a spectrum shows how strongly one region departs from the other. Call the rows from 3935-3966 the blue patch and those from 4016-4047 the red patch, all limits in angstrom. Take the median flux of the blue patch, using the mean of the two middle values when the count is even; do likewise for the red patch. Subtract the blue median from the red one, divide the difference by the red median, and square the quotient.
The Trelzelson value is 0.17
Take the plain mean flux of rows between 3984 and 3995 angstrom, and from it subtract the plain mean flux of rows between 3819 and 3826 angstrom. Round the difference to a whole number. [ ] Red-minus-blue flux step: 12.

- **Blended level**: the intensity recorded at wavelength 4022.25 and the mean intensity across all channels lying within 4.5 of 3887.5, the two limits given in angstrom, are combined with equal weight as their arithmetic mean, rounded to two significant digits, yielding 19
